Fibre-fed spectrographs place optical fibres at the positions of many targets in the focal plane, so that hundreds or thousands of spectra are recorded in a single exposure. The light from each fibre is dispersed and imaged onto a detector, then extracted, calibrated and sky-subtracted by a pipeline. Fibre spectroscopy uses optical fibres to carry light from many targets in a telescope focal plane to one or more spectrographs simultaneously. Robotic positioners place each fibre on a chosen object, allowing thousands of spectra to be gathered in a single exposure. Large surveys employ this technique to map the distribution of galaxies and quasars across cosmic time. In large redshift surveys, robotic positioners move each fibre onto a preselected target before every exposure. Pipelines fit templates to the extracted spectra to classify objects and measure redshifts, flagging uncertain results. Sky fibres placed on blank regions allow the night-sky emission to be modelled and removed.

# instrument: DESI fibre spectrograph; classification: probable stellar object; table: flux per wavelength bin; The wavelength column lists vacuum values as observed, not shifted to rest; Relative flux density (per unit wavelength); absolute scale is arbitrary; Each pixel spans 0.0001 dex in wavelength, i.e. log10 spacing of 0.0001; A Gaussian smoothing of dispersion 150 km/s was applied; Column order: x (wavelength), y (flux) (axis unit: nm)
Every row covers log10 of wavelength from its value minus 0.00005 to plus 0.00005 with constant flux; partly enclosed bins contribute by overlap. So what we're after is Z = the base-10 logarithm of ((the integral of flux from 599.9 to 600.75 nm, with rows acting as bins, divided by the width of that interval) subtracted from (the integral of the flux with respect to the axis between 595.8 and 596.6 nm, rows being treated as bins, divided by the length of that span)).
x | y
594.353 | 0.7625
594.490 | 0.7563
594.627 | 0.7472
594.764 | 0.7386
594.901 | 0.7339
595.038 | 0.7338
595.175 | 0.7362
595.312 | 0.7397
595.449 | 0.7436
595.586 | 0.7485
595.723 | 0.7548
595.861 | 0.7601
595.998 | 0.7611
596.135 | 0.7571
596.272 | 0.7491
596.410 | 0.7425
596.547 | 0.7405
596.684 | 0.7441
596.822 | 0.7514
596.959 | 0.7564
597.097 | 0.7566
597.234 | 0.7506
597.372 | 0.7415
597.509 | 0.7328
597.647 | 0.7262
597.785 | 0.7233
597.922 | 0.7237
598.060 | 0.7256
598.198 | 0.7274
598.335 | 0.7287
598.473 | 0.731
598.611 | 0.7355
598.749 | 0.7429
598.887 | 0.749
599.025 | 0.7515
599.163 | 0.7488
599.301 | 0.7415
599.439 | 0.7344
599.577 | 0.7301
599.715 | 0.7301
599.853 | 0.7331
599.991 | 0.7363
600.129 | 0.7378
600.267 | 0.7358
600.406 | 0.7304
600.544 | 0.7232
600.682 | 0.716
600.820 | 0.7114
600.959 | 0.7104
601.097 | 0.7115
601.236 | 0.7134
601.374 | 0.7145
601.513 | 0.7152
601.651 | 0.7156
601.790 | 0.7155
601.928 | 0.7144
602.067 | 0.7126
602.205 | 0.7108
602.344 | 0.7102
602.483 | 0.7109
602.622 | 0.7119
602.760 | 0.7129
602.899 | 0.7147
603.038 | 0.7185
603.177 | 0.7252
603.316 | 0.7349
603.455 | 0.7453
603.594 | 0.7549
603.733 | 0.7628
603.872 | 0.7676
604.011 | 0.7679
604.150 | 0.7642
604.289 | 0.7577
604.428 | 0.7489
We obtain -1.7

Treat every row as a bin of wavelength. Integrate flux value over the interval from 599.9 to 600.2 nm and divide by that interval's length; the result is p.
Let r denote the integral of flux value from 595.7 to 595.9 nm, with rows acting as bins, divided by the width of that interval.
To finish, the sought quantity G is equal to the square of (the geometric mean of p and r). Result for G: 0.557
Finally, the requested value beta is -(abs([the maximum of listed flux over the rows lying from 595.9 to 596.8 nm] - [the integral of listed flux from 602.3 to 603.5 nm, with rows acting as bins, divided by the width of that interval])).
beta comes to -0.041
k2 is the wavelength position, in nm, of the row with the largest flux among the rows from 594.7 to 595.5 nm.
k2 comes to 595.449 nm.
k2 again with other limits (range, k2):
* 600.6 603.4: 603.316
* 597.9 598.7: 598.611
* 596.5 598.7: 597.097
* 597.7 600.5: 599.025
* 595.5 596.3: 595.998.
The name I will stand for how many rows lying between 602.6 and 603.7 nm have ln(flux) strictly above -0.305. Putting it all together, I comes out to 2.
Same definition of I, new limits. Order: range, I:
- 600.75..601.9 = 0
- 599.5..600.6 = 1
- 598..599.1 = 3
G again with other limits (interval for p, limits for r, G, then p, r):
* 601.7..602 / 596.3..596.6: 0.530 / 0.714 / 0.742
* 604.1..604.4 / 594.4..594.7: 0.571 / 0.760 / 0.752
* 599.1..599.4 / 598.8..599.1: 0.557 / 0.744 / 0.749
